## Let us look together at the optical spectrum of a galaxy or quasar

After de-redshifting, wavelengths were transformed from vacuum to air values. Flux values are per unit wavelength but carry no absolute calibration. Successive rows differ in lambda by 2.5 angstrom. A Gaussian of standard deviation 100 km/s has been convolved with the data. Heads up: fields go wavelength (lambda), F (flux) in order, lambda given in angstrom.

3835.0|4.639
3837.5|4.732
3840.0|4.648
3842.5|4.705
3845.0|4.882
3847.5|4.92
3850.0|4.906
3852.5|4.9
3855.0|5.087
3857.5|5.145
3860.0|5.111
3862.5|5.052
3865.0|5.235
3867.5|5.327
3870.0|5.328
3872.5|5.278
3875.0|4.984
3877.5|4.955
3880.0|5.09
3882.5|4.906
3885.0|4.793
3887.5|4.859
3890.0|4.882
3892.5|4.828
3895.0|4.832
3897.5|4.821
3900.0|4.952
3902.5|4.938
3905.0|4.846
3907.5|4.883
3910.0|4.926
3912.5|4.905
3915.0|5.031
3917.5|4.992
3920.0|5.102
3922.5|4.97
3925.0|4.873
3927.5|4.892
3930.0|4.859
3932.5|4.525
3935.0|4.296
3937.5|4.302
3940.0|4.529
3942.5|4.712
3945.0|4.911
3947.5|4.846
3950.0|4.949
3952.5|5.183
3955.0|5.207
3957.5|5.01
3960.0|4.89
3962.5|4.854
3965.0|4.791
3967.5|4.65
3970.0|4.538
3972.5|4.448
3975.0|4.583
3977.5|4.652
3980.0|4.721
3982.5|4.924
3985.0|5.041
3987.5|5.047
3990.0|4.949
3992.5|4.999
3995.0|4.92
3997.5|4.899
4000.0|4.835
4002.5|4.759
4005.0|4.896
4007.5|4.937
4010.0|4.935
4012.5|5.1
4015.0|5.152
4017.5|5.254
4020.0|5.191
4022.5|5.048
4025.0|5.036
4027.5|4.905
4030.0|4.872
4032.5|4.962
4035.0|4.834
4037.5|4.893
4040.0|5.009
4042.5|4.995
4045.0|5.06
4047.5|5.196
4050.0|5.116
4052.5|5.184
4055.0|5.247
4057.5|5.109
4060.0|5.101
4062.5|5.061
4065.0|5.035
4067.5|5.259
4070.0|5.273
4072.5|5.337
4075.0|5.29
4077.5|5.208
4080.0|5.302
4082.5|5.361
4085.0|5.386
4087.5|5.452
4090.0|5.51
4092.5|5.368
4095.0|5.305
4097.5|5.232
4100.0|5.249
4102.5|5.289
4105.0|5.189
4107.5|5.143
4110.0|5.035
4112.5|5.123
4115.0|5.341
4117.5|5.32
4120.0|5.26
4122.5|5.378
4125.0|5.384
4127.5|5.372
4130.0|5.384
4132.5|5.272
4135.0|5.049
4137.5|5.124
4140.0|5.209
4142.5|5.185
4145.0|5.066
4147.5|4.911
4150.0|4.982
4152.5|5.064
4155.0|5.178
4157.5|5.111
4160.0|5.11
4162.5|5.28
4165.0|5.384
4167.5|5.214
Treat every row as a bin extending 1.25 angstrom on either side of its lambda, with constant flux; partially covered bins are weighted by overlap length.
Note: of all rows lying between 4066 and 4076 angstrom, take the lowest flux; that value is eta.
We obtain 5.259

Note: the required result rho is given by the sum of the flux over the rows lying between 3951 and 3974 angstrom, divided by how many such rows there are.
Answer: 4.84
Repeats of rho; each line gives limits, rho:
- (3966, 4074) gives 4.98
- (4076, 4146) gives 5.27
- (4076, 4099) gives 5.35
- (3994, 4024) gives 4.99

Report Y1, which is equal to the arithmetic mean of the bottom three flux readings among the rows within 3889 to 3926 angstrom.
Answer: 4.83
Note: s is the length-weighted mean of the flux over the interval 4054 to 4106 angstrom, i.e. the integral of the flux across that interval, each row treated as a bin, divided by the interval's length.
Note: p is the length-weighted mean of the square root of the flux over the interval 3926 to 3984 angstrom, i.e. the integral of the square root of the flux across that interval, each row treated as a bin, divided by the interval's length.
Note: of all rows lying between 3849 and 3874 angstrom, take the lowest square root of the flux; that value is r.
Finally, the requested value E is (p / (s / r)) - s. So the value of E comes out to -4.35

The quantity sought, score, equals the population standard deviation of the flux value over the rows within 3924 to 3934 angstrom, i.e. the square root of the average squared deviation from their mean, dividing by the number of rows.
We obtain 0.15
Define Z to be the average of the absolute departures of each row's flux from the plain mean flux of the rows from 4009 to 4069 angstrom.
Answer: 0.100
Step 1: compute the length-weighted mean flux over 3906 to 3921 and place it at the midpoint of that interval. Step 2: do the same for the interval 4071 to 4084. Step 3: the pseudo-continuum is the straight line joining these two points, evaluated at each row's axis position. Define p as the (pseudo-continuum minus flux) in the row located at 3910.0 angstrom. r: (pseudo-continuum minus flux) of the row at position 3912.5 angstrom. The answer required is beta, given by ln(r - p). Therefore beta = -3.6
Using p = 0.036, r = 0.06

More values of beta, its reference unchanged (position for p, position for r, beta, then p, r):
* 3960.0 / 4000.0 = -2.0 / 0.173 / 0.31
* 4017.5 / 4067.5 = -2.3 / -0.075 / 0.02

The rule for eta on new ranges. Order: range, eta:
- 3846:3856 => 4.9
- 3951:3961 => 4.89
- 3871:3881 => 4.955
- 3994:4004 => 4.759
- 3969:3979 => 4.448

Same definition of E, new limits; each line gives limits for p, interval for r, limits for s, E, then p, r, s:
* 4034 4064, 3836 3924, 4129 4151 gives -4.18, 2.25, 2.16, 5.13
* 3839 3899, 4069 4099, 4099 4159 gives -4.21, 2.23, 2.28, 5.19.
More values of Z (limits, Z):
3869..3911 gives 0.106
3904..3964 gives 0.160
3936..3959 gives 0.225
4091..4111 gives 0.078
